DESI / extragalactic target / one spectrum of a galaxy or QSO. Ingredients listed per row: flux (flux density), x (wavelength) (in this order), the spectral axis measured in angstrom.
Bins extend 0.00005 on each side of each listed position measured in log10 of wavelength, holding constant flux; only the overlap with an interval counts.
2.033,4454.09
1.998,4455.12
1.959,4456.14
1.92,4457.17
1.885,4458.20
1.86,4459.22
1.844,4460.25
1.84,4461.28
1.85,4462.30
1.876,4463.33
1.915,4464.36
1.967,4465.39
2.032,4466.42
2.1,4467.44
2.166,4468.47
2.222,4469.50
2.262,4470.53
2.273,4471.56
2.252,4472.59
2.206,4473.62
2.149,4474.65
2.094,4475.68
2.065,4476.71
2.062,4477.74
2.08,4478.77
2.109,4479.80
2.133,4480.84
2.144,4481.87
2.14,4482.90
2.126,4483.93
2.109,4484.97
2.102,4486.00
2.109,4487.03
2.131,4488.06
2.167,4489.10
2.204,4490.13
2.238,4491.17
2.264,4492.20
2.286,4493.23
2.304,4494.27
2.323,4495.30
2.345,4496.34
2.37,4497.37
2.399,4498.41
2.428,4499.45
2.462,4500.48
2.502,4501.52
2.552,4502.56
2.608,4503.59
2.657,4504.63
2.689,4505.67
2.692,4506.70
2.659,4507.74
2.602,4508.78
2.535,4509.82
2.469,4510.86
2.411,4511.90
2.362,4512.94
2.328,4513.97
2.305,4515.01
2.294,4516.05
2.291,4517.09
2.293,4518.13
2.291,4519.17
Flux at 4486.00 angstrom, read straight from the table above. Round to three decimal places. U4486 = 2.102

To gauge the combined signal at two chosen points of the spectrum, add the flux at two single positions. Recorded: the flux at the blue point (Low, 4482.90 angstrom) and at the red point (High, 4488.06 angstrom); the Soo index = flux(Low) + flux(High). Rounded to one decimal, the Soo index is 4.3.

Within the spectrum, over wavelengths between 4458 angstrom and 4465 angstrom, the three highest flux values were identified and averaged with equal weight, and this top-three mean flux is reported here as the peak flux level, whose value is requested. 1.89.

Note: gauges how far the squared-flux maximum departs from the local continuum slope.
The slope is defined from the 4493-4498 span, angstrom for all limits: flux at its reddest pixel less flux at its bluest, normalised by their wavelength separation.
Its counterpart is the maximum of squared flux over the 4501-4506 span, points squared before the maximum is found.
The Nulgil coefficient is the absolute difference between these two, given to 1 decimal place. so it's 7.2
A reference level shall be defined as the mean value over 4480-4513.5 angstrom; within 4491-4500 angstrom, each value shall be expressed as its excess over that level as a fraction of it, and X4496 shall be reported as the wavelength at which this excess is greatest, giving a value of 4499.45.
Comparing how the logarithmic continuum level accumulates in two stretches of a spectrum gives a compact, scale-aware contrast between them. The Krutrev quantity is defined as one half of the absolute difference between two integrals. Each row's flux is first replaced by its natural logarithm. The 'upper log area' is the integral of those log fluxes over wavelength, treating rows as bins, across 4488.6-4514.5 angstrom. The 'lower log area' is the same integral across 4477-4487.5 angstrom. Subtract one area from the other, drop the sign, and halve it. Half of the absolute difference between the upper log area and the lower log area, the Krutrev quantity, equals 7.6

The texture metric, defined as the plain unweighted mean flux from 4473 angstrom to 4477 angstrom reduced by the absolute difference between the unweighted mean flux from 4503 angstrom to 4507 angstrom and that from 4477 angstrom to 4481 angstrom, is 1.56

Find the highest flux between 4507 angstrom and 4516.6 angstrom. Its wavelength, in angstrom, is 4507.74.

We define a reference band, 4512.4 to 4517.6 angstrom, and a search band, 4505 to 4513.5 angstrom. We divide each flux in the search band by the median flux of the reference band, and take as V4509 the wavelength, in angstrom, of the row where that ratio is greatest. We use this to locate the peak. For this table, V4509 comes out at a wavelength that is 4506.70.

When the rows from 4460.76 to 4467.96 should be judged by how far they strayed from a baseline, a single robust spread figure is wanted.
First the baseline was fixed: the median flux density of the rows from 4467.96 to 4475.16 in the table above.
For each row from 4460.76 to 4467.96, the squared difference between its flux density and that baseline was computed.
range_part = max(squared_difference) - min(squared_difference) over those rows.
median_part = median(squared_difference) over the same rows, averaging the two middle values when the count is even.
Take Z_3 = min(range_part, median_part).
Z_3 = 0.094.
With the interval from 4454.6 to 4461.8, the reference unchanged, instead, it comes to 0.096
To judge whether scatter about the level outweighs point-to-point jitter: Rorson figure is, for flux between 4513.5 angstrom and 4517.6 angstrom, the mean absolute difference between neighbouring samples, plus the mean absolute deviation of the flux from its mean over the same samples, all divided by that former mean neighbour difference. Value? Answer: 1.97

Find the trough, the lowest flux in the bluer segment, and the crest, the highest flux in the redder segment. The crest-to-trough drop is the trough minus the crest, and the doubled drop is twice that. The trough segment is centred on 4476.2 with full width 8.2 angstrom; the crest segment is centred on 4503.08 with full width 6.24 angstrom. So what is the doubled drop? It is -1.25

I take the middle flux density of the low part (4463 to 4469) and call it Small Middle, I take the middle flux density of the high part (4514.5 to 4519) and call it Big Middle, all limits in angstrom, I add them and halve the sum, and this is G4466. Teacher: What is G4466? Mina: 2.1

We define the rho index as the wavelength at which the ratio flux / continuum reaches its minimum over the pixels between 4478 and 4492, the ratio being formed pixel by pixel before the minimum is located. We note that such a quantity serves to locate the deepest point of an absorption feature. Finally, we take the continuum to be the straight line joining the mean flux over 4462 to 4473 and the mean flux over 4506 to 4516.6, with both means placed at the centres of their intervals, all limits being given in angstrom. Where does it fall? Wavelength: 4487.03 angstrom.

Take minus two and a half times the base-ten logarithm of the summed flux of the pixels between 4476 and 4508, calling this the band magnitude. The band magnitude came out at -4.6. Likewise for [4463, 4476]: -3.6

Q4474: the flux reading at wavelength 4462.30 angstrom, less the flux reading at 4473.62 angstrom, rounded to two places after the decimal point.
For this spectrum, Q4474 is -0.36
